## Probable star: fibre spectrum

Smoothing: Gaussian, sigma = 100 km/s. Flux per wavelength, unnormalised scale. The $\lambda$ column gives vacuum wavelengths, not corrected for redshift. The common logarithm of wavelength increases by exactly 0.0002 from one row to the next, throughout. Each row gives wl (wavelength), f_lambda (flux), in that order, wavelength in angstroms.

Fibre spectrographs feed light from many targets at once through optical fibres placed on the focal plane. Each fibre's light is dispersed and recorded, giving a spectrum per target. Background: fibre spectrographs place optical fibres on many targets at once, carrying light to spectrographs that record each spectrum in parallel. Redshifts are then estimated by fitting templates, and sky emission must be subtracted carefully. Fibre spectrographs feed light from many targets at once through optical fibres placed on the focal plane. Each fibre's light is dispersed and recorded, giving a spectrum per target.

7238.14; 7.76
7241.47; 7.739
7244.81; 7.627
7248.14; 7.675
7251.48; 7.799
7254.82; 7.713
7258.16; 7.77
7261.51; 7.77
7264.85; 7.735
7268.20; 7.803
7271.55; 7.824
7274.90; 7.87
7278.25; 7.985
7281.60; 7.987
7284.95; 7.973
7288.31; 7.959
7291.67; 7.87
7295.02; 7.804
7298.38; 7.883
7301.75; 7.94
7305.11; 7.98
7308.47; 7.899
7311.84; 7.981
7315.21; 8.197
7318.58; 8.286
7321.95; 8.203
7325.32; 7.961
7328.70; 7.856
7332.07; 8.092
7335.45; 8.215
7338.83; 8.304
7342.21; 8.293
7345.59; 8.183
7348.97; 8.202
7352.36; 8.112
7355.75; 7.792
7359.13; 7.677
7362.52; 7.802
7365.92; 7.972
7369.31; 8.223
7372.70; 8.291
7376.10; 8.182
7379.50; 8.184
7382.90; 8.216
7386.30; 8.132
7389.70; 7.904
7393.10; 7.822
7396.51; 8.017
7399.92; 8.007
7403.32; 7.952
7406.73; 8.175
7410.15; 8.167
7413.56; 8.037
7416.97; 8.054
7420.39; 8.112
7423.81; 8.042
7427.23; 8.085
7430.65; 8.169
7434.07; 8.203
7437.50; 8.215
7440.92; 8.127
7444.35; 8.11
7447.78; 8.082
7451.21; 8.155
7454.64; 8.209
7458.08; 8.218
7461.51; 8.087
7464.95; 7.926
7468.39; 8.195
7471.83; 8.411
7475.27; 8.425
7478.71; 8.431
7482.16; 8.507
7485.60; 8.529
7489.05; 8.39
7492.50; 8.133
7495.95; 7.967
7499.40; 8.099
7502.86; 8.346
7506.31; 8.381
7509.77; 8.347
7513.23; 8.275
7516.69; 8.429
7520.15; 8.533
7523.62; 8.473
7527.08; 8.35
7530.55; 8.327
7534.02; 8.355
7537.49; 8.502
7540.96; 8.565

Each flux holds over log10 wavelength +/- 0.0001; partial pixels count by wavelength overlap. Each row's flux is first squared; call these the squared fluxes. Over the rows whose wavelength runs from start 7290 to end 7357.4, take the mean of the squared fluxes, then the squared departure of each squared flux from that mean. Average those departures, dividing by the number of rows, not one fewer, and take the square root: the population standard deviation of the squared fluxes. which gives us 2.73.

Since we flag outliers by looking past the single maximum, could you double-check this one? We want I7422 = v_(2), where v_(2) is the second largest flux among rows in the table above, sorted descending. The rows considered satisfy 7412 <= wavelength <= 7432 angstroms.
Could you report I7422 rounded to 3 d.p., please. 8.112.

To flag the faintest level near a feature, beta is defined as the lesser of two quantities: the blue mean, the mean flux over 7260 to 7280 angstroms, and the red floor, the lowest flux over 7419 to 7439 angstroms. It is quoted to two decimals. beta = 7.83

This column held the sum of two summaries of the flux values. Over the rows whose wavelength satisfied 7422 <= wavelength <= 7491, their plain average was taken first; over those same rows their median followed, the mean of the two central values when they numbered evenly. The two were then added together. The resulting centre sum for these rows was 16.4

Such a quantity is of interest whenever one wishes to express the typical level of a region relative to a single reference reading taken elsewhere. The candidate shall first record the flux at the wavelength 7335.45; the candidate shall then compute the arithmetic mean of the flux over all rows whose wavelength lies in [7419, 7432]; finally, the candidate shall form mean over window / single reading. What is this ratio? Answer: 0.99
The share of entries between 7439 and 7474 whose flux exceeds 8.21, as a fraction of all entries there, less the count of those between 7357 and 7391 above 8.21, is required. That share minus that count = -2.8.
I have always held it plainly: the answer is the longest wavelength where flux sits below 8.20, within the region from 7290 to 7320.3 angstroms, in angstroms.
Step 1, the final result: 7315.21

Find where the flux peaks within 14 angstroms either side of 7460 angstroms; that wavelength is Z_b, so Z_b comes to 7471.83 angstroms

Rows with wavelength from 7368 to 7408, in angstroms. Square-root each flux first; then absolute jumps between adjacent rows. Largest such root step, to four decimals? 0.0403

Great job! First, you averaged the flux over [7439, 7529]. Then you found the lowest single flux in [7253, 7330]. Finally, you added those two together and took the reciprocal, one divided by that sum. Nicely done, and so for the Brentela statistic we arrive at 0.0625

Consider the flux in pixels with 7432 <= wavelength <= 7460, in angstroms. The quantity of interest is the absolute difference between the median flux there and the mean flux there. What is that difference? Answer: 0.014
